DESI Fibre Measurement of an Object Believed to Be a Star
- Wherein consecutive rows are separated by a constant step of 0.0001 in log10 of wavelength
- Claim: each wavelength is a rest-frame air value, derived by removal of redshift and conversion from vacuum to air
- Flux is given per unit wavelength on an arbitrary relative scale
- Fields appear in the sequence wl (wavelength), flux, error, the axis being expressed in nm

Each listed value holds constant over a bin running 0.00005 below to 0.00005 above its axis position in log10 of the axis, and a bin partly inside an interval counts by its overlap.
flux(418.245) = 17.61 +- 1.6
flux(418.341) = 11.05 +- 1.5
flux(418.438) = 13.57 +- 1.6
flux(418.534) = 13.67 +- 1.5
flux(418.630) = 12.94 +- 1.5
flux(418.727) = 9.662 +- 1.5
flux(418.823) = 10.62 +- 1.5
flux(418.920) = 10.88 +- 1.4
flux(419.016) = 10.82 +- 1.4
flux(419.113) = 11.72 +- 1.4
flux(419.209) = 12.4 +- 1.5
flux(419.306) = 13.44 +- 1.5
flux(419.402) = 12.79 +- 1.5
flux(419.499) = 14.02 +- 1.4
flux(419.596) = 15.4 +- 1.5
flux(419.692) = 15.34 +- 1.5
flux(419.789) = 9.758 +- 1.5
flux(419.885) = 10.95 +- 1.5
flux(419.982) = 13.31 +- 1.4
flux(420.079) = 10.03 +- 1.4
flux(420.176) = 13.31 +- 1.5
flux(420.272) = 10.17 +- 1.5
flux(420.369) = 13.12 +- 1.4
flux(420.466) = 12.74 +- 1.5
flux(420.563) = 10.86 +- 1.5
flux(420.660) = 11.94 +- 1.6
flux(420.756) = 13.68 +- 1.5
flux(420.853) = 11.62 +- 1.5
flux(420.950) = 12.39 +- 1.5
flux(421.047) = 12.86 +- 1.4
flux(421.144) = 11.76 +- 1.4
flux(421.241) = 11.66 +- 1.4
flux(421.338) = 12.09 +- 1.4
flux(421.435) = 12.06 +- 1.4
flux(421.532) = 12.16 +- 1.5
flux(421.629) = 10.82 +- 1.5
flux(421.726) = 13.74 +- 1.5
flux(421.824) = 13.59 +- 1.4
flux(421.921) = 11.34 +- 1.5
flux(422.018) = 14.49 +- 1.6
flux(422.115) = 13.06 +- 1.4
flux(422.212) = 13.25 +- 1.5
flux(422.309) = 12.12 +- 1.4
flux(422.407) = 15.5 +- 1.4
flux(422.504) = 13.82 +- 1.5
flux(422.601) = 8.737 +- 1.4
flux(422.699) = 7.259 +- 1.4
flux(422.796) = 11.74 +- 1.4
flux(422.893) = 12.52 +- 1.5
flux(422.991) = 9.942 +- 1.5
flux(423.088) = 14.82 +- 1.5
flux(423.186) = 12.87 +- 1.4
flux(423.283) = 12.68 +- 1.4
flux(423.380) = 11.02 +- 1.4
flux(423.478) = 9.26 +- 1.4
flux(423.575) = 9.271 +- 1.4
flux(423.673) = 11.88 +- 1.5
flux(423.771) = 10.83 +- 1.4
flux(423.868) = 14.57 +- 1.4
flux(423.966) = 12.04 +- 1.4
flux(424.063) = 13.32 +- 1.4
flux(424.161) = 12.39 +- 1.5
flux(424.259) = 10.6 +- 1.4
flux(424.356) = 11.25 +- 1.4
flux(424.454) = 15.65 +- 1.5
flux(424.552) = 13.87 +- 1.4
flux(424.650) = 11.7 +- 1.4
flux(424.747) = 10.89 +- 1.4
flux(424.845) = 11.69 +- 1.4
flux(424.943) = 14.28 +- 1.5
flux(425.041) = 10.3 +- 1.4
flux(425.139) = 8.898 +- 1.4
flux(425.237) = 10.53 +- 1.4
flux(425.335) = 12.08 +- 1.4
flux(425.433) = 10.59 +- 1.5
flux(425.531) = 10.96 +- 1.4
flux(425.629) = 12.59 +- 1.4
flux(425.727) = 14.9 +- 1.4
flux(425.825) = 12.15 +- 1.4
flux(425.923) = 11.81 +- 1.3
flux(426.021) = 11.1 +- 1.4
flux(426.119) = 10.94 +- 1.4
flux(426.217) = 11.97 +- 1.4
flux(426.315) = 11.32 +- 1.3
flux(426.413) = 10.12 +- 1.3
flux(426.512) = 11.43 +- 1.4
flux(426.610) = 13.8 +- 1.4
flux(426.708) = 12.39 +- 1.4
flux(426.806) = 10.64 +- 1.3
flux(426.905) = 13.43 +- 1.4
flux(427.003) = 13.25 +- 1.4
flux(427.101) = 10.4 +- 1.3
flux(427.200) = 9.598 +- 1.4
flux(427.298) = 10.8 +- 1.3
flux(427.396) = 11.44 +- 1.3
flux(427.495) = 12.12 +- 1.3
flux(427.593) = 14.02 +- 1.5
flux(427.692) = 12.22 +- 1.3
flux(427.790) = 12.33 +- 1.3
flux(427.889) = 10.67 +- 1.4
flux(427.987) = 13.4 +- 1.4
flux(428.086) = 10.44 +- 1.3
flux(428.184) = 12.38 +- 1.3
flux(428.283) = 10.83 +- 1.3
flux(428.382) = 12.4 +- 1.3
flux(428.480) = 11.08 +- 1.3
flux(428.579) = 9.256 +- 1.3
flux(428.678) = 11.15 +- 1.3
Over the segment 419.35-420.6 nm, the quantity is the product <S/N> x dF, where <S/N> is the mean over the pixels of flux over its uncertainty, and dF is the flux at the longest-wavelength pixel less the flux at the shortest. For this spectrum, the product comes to -16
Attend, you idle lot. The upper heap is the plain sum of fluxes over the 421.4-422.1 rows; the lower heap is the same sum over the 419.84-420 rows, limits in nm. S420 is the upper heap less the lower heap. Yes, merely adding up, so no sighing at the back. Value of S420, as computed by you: 64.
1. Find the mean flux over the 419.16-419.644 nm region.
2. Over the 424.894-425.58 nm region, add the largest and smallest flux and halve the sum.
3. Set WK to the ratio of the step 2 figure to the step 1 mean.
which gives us 0.85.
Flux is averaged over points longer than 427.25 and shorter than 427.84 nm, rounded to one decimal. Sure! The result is 12.2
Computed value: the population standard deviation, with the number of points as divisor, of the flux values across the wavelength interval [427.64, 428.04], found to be 1.0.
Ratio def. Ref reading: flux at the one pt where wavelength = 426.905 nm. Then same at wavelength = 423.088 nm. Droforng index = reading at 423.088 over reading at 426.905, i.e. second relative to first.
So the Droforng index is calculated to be 1.10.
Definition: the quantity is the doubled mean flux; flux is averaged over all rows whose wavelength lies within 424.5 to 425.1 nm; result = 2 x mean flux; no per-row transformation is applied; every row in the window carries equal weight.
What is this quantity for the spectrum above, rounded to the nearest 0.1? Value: 24.2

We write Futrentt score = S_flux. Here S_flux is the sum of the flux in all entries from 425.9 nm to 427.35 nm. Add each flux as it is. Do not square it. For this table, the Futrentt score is 173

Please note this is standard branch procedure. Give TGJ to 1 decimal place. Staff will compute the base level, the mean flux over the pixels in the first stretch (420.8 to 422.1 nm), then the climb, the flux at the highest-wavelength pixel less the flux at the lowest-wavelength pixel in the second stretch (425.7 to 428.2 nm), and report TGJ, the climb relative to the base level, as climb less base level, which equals -14.9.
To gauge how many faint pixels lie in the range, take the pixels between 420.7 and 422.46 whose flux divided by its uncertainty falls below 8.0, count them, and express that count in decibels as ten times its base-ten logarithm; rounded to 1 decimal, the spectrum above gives 4.8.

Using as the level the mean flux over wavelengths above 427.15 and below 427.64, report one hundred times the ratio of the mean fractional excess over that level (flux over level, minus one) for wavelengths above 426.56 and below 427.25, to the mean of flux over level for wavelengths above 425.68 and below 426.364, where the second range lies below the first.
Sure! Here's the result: 2.8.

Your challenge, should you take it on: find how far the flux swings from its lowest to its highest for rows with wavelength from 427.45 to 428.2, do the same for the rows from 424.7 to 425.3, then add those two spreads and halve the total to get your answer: 4.5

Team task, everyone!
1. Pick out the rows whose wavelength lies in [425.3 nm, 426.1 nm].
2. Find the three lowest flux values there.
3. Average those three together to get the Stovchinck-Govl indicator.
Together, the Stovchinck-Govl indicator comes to 10.9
